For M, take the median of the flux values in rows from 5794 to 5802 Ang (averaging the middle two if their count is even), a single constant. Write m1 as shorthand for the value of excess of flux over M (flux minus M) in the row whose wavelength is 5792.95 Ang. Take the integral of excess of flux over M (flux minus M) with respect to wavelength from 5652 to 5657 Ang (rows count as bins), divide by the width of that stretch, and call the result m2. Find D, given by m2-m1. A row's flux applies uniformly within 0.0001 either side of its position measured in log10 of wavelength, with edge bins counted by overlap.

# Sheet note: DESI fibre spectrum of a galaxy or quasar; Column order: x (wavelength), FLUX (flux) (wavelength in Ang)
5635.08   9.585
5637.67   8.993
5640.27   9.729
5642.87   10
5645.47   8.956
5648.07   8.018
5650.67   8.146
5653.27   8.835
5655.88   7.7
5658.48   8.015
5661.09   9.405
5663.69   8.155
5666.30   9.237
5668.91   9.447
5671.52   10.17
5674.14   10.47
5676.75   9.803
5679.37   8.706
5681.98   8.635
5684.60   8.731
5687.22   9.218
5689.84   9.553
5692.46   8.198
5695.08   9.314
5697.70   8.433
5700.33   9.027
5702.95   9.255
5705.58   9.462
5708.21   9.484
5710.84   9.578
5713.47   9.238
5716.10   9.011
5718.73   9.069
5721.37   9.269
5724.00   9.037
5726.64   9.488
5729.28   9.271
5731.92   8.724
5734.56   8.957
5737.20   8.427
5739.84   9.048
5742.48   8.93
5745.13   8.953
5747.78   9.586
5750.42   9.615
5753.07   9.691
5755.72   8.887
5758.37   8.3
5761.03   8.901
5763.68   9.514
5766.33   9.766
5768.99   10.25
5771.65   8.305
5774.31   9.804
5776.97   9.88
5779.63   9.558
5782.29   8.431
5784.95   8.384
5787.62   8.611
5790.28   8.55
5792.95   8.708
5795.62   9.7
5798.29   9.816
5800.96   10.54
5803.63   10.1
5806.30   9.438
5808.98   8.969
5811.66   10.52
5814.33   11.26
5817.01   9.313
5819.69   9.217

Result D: -0.4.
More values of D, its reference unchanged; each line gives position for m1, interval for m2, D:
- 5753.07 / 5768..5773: -0.5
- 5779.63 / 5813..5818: 0.8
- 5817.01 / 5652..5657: -1.0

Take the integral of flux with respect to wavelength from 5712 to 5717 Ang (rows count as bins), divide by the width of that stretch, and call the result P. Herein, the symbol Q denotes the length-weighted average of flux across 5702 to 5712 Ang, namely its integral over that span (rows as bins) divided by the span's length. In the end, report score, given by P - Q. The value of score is -0.3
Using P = 9.15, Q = 9.44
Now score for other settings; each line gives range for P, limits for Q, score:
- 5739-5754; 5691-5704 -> 0.5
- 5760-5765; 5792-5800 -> -0.3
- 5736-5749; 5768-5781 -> -0.5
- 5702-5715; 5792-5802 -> -0.3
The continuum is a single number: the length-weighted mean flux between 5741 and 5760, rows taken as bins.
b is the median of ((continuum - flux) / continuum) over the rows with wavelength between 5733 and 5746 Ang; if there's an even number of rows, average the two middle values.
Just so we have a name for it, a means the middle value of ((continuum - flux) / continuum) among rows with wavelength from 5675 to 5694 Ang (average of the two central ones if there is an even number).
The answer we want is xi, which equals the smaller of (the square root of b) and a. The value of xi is 0.044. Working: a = 0.04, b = 0.019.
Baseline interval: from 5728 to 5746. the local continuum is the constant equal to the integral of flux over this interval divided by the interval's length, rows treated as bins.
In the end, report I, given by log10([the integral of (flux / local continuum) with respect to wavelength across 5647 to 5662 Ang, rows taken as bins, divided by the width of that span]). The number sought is -0.029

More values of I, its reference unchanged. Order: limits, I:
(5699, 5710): 0.020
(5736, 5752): 0.010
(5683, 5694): 0.001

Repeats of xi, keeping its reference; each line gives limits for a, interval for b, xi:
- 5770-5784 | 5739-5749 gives -0.047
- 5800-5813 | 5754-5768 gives -0.106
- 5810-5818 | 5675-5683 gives -0.152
